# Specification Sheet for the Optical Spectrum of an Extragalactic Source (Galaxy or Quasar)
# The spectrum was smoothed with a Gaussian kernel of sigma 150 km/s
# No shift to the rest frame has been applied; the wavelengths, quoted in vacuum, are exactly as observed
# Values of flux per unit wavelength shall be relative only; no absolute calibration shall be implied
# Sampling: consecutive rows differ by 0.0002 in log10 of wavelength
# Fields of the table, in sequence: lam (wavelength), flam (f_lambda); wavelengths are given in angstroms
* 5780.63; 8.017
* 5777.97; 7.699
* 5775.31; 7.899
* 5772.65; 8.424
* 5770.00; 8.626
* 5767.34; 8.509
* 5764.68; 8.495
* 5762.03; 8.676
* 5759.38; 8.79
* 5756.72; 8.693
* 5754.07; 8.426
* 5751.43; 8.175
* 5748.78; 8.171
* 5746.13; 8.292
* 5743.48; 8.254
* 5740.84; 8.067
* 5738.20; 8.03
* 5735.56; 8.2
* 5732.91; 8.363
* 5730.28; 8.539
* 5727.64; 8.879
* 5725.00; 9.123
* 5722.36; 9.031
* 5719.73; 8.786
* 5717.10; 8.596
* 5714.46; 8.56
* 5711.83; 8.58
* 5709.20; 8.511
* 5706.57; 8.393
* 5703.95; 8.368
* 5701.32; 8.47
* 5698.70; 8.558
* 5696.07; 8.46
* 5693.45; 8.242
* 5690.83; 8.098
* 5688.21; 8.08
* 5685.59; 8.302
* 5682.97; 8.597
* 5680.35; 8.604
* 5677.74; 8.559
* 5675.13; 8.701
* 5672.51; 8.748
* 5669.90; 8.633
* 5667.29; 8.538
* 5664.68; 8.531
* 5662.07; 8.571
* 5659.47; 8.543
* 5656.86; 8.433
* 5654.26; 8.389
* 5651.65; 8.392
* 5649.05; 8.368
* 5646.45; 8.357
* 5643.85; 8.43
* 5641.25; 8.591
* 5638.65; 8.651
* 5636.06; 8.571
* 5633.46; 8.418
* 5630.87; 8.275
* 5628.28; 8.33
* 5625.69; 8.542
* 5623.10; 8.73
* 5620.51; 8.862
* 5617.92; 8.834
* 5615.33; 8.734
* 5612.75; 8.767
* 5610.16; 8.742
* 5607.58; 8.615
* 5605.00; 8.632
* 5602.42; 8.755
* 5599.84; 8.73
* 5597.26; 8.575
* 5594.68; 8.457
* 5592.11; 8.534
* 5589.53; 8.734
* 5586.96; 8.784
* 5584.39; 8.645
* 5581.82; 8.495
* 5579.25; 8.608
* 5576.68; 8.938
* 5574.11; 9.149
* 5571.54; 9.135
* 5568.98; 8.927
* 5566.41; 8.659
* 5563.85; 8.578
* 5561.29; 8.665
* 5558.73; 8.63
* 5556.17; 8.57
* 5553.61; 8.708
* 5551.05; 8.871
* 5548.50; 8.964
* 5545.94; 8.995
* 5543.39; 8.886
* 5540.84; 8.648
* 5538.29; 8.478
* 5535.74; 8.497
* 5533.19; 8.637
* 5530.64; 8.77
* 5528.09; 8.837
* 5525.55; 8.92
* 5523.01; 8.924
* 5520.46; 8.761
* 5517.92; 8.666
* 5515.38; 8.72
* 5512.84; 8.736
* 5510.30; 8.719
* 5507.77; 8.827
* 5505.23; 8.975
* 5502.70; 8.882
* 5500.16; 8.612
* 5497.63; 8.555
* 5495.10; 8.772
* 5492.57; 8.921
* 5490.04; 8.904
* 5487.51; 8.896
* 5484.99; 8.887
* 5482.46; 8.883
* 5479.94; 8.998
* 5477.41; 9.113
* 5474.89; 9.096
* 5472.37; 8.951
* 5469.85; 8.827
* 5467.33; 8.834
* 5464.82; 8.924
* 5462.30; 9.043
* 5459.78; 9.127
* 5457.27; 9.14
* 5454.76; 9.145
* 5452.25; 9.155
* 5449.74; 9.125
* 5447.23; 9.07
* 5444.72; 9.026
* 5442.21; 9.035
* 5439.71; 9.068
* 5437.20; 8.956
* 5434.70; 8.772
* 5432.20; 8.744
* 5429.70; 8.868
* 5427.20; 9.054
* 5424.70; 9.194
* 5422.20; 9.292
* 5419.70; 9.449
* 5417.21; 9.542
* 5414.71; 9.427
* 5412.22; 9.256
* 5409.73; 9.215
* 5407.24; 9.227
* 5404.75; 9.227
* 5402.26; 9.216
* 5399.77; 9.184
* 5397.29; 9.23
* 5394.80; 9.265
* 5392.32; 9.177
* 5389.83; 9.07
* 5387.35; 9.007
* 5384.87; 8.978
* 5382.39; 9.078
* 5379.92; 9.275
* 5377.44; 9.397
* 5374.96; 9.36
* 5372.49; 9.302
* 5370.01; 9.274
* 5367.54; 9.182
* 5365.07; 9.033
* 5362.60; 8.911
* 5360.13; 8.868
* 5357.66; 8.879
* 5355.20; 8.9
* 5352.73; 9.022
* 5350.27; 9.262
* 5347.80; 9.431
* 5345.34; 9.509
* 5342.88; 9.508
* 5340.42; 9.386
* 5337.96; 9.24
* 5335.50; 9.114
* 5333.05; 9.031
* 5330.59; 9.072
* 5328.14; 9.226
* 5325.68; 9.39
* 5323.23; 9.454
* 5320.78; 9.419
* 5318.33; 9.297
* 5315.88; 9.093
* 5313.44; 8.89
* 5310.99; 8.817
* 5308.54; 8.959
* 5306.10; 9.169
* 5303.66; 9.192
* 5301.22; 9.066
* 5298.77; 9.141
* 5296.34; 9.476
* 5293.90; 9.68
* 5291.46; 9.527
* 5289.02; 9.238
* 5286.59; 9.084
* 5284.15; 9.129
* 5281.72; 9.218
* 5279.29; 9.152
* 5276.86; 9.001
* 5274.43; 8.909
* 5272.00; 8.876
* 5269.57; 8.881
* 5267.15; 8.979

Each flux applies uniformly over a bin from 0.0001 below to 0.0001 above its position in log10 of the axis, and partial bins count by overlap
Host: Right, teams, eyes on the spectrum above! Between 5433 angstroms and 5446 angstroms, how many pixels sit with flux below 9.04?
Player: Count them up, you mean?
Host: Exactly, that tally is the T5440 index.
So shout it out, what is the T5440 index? 4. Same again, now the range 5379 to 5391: 2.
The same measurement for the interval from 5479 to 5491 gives 5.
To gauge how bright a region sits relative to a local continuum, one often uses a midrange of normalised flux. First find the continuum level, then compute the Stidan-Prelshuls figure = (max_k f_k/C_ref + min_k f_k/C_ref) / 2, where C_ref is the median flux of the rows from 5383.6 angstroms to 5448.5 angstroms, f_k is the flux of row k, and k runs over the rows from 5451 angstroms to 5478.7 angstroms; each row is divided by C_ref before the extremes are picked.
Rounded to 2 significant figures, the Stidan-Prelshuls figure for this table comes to 0.98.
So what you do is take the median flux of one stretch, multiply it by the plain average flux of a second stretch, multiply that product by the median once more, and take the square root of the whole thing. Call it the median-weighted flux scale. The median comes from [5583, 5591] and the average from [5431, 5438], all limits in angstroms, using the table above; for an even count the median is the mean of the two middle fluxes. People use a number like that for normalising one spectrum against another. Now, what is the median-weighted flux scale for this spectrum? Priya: 25.9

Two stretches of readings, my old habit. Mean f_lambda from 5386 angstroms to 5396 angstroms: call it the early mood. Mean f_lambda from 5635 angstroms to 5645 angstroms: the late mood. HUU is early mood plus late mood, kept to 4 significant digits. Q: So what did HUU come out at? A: 17.69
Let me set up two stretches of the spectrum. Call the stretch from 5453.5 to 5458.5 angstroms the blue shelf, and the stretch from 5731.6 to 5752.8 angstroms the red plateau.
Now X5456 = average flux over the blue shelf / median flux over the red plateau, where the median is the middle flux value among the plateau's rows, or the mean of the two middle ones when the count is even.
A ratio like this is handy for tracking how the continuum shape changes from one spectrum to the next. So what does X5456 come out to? 1.12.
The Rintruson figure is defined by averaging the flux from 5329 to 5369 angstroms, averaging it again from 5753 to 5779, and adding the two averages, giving 17.6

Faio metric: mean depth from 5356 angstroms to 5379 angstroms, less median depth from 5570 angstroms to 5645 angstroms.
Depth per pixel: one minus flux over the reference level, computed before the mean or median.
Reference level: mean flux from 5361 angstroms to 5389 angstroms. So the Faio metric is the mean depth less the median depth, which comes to -0.053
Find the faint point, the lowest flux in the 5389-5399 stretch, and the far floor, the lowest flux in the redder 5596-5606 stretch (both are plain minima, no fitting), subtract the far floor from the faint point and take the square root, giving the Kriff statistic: 0.70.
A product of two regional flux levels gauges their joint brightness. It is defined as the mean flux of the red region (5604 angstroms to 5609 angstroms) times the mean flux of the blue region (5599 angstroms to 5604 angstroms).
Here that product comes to 75.4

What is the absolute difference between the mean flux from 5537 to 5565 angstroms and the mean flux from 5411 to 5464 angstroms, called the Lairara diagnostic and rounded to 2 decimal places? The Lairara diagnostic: 0.39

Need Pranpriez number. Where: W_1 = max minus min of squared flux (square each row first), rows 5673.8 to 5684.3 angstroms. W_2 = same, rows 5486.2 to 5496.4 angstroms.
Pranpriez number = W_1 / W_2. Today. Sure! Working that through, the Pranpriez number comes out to 0.93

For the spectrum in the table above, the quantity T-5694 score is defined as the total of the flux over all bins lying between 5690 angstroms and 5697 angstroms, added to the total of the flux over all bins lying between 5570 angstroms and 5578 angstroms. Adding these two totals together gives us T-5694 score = 52.0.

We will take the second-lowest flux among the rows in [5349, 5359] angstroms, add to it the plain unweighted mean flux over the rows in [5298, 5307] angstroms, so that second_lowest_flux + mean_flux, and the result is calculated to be 18.0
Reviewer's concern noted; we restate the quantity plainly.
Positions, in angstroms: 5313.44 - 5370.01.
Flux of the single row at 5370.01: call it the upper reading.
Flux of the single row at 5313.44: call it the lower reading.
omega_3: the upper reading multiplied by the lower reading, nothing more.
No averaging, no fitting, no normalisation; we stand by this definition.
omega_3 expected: 82.4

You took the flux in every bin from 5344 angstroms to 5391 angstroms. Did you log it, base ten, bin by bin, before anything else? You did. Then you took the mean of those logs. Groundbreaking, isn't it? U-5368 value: 0.96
